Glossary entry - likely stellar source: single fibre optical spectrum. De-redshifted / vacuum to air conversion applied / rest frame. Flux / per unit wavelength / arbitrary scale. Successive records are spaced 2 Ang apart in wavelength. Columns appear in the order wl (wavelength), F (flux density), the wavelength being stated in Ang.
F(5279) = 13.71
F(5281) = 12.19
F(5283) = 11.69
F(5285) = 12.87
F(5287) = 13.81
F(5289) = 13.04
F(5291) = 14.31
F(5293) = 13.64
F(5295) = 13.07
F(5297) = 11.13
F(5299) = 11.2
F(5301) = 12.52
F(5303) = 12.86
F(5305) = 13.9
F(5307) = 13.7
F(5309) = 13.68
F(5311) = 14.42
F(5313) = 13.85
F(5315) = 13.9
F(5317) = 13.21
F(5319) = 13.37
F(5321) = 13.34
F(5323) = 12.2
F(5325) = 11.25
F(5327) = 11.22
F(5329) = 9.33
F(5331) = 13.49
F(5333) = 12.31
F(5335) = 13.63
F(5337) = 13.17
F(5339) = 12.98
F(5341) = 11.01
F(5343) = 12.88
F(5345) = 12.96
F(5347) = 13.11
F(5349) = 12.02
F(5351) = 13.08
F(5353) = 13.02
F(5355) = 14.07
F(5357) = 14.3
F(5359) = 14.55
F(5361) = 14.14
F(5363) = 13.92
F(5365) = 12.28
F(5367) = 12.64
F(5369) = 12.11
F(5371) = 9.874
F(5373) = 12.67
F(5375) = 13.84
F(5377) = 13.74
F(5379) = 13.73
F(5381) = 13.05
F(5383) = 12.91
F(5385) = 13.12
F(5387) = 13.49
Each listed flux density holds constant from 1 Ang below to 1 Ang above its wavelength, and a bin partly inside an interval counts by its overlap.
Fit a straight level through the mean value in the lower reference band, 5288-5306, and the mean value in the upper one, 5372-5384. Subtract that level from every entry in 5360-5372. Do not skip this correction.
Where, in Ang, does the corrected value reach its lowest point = 5371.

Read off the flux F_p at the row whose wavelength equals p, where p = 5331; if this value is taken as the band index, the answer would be 13.49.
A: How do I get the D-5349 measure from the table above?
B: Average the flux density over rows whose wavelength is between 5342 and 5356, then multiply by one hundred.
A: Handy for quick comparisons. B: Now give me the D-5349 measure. 1302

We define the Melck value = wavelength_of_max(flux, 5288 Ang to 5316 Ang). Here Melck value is 5311 Ang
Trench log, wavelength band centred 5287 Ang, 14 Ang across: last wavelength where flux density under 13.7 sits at 5293 Ang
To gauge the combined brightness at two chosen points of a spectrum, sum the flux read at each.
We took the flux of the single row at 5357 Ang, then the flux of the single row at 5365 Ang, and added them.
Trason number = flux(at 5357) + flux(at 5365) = 26.6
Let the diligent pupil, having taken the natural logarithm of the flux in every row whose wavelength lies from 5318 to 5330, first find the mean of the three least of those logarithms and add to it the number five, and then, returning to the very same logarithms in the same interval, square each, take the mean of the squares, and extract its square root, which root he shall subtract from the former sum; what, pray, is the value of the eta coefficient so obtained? 4.89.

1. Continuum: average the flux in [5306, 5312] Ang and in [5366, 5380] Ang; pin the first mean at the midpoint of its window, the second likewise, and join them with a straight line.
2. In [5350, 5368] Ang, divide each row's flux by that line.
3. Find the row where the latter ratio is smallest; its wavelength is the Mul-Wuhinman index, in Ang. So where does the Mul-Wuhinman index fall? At 5365 Ang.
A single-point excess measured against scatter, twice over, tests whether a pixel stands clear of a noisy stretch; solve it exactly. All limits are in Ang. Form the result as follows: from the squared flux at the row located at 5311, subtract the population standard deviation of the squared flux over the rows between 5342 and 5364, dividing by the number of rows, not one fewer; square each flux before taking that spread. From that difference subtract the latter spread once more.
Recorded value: 168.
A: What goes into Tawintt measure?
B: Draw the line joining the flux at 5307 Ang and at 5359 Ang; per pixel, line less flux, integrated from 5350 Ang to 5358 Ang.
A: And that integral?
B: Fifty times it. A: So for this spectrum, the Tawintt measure 340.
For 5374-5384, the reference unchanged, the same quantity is 711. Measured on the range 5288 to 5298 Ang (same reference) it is 217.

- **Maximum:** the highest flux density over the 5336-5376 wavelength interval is 14.55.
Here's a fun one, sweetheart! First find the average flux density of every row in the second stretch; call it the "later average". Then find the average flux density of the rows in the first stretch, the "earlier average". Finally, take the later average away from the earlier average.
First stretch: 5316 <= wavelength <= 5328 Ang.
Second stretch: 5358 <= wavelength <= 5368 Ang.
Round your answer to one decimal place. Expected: -1.1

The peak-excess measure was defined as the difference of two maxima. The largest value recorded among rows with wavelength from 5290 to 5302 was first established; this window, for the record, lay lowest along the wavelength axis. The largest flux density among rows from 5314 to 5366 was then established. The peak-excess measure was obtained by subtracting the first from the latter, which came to 0.24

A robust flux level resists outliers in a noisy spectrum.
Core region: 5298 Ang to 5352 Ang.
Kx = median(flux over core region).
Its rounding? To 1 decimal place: 13.1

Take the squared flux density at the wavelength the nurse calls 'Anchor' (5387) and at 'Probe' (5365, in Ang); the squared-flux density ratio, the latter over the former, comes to 0.83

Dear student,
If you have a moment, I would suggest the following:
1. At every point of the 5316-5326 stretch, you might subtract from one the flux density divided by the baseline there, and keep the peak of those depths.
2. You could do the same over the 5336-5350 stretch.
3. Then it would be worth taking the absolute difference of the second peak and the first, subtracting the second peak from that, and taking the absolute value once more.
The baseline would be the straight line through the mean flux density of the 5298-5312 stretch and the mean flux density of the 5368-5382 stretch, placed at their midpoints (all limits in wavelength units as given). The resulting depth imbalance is 0.14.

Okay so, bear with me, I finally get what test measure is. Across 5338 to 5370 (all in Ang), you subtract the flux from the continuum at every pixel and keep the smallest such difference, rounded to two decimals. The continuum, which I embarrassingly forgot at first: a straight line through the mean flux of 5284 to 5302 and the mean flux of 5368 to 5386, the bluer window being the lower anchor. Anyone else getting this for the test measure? -1.75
